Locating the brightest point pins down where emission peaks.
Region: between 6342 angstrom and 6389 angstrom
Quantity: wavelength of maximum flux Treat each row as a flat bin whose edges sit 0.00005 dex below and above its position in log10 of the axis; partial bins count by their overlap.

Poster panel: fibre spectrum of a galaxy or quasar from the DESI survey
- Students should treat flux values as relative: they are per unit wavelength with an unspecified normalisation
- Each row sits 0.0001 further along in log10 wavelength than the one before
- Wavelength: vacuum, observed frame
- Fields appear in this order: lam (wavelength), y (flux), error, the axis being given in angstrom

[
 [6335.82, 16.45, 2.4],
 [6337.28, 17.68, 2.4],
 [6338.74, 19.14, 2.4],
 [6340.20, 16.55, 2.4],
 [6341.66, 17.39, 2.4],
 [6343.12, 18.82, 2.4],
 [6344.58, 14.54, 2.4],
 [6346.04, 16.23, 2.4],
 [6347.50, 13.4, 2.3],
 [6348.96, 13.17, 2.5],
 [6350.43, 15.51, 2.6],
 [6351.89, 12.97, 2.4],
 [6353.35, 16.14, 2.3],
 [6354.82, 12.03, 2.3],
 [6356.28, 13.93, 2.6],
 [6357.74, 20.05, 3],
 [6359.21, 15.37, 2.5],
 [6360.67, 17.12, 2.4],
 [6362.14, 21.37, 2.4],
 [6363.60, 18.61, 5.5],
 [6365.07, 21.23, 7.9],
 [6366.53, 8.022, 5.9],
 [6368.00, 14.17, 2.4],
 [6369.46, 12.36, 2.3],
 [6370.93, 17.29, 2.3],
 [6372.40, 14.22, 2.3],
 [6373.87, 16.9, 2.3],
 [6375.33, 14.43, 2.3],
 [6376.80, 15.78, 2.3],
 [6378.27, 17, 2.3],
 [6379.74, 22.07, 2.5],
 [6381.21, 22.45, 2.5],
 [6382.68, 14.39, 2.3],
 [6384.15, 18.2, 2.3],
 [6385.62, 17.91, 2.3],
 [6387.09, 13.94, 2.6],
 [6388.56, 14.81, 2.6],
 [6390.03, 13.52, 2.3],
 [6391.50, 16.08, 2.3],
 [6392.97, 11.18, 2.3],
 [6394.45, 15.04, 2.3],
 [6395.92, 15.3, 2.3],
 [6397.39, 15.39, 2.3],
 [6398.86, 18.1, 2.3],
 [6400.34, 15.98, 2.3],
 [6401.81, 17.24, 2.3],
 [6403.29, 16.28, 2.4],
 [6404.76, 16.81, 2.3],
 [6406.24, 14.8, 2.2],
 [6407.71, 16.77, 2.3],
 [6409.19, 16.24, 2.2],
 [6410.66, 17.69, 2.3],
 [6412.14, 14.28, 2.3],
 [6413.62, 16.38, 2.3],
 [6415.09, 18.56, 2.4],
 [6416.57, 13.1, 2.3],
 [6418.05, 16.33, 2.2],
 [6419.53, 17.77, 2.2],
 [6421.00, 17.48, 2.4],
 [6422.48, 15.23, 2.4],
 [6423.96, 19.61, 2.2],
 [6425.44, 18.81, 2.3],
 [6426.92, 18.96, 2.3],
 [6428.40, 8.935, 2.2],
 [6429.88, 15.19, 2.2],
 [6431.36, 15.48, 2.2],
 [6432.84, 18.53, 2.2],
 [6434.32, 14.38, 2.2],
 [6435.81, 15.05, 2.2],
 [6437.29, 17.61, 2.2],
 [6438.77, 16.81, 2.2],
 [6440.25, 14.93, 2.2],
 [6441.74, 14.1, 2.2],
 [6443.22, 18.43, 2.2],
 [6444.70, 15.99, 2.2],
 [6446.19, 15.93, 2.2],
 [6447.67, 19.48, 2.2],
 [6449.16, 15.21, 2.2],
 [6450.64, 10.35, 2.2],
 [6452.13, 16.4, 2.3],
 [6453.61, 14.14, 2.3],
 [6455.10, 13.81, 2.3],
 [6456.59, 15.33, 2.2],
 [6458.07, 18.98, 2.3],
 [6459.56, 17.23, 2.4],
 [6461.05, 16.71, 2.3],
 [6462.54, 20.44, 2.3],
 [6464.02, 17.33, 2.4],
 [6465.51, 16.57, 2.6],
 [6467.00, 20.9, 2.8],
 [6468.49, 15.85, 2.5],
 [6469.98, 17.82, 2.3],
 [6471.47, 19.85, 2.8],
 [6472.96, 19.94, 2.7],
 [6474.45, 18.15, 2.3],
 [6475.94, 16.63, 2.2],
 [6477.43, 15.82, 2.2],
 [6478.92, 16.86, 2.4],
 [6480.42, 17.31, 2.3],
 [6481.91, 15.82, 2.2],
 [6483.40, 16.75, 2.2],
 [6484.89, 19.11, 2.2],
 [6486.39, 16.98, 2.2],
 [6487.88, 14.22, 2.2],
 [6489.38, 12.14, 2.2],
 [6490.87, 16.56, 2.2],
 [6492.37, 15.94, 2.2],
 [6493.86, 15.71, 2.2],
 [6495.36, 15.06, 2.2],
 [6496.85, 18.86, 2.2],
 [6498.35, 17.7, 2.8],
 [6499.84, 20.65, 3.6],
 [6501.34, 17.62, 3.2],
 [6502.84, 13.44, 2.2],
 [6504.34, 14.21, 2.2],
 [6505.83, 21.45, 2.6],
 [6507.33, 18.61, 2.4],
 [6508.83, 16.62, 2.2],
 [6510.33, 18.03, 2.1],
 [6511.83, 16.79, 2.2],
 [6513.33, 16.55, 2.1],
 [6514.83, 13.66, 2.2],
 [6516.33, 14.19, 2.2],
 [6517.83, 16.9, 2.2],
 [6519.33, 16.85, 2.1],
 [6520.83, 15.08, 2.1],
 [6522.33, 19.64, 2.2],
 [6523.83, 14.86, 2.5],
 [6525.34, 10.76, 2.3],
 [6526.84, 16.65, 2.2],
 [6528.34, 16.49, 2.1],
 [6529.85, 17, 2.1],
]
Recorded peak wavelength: 6381.21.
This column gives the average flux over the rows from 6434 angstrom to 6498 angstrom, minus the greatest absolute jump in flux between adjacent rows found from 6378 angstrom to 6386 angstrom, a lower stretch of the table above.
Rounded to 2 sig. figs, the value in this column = 8.5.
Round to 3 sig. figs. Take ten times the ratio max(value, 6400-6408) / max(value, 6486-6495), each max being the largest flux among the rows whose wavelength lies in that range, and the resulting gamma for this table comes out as 10.2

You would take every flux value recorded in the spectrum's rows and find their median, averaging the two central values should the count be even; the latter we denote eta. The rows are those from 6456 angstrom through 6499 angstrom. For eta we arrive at 16.9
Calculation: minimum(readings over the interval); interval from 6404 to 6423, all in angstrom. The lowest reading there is 13.1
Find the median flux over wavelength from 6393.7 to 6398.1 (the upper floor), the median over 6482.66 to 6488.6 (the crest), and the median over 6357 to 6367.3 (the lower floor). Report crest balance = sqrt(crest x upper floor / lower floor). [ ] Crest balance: 3.72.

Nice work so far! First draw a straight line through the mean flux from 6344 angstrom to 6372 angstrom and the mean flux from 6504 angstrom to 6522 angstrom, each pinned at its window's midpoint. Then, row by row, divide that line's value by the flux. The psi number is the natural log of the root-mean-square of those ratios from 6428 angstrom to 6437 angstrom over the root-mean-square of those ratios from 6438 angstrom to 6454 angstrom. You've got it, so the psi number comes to 0.10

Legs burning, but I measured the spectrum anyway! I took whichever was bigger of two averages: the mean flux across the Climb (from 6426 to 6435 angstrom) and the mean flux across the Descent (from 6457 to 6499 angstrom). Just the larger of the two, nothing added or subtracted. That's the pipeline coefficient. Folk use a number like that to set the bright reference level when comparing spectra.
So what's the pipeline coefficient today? 17.2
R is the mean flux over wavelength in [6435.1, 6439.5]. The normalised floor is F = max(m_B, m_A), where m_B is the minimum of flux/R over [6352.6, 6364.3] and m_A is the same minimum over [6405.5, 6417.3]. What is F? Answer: 0.79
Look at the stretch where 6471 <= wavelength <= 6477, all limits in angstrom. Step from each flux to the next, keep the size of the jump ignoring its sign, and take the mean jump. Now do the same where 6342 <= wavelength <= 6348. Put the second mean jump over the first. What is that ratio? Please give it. 2.6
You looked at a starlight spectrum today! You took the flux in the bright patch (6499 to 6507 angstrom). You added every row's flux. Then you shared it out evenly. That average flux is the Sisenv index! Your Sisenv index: 17.5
